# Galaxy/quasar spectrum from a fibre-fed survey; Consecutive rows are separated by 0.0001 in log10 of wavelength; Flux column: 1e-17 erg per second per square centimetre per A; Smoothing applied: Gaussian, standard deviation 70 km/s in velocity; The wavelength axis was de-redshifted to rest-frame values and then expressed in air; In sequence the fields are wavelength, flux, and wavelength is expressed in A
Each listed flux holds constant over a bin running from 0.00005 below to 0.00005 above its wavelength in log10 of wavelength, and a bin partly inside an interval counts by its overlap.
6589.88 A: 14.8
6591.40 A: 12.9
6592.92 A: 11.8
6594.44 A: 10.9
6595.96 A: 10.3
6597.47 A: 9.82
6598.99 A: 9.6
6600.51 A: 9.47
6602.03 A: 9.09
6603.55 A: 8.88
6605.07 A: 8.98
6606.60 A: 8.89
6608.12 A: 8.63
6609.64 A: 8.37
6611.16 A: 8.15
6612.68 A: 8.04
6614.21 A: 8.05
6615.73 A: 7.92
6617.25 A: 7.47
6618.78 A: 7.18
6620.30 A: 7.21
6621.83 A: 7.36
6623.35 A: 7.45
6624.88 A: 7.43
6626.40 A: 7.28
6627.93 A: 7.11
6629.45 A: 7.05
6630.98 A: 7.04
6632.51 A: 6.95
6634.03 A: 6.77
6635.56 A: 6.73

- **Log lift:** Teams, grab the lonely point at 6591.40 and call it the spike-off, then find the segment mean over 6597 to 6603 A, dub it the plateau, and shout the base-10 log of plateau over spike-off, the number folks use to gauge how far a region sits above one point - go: -0.13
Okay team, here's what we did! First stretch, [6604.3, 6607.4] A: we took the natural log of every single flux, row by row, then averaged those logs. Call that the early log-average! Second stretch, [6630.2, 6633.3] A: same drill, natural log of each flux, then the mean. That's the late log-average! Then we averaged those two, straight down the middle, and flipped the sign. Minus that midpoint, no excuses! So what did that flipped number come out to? -2.07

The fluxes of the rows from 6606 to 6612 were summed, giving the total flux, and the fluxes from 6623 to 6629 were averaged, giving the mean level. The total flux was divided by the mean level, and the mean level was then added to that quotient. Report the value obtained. 12.0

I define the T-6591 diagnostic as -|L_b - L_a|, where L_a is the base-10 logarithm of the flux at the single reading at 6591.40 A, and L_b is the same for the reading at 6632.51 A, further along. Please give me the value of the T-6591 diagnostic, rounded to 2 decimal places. -0.27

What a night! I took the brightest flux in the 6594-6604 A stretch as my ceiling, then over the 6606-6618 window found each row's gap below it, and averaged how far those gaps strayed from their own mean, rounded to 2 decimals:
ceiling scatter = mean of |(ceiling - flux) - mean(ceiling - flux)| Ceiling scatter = 0.33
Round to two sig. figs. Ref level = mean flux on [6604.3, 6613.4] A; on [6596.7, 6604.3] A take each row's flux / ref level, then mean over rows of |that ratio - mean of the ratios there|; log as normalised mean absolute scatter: 0.036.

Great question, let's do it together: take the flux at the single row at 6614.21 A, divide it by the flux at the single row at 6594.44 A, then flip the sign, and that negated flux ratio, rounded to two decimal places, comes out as -0.74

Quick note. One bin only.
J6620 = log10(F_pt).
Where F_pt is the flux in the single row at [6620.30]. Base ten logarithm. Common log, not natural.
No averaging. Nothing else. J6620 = 0.86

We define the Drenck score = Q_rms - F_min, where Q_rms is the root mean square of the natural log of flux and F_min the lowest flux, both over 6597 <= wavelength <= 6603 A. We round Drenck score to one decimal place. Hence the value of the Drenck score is -6.8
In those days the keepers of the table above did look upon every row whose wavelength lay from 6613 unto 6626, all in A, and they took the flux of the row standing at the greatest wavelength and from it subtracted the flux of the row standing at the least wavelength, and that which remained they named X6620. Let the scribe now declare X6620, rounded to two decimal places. -0.62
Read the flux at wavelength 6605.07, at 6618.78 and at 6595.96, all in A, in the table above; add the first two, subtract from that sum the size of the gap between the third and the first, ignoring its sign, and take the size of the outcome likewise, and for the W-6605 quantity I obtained 14.8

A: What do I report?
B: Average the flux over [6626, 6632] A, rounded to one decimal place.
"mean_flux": 7.1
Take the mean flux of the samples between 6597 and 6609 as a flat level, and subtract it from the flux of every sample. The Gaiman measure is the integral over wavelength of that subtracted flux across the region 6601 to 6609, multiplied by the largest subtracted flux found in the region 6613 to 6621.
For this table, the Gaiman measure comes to 2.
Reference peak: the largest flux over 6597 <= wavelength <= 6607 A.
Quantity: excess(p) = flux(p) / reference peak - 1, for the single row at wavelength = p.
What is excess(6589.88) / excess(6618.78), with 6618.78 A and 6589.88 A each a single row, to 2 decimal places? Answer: -1.89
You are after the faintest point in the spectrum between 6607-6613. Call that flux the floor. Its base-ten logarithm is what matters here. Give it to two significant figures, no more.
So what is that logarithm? 0.91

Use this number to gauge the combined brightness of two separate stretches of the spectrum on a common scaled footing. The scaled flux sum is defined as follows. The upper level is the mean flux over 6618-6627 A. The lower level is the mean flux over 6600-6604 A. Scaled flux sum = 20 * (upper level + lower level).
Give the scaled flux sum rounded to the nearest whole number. 329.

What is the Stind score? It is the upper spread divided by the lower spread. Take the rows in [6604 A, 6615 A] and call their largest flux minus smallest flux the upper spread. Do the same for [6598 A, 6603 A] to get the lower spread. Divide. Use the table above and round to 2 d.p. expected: 1.84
